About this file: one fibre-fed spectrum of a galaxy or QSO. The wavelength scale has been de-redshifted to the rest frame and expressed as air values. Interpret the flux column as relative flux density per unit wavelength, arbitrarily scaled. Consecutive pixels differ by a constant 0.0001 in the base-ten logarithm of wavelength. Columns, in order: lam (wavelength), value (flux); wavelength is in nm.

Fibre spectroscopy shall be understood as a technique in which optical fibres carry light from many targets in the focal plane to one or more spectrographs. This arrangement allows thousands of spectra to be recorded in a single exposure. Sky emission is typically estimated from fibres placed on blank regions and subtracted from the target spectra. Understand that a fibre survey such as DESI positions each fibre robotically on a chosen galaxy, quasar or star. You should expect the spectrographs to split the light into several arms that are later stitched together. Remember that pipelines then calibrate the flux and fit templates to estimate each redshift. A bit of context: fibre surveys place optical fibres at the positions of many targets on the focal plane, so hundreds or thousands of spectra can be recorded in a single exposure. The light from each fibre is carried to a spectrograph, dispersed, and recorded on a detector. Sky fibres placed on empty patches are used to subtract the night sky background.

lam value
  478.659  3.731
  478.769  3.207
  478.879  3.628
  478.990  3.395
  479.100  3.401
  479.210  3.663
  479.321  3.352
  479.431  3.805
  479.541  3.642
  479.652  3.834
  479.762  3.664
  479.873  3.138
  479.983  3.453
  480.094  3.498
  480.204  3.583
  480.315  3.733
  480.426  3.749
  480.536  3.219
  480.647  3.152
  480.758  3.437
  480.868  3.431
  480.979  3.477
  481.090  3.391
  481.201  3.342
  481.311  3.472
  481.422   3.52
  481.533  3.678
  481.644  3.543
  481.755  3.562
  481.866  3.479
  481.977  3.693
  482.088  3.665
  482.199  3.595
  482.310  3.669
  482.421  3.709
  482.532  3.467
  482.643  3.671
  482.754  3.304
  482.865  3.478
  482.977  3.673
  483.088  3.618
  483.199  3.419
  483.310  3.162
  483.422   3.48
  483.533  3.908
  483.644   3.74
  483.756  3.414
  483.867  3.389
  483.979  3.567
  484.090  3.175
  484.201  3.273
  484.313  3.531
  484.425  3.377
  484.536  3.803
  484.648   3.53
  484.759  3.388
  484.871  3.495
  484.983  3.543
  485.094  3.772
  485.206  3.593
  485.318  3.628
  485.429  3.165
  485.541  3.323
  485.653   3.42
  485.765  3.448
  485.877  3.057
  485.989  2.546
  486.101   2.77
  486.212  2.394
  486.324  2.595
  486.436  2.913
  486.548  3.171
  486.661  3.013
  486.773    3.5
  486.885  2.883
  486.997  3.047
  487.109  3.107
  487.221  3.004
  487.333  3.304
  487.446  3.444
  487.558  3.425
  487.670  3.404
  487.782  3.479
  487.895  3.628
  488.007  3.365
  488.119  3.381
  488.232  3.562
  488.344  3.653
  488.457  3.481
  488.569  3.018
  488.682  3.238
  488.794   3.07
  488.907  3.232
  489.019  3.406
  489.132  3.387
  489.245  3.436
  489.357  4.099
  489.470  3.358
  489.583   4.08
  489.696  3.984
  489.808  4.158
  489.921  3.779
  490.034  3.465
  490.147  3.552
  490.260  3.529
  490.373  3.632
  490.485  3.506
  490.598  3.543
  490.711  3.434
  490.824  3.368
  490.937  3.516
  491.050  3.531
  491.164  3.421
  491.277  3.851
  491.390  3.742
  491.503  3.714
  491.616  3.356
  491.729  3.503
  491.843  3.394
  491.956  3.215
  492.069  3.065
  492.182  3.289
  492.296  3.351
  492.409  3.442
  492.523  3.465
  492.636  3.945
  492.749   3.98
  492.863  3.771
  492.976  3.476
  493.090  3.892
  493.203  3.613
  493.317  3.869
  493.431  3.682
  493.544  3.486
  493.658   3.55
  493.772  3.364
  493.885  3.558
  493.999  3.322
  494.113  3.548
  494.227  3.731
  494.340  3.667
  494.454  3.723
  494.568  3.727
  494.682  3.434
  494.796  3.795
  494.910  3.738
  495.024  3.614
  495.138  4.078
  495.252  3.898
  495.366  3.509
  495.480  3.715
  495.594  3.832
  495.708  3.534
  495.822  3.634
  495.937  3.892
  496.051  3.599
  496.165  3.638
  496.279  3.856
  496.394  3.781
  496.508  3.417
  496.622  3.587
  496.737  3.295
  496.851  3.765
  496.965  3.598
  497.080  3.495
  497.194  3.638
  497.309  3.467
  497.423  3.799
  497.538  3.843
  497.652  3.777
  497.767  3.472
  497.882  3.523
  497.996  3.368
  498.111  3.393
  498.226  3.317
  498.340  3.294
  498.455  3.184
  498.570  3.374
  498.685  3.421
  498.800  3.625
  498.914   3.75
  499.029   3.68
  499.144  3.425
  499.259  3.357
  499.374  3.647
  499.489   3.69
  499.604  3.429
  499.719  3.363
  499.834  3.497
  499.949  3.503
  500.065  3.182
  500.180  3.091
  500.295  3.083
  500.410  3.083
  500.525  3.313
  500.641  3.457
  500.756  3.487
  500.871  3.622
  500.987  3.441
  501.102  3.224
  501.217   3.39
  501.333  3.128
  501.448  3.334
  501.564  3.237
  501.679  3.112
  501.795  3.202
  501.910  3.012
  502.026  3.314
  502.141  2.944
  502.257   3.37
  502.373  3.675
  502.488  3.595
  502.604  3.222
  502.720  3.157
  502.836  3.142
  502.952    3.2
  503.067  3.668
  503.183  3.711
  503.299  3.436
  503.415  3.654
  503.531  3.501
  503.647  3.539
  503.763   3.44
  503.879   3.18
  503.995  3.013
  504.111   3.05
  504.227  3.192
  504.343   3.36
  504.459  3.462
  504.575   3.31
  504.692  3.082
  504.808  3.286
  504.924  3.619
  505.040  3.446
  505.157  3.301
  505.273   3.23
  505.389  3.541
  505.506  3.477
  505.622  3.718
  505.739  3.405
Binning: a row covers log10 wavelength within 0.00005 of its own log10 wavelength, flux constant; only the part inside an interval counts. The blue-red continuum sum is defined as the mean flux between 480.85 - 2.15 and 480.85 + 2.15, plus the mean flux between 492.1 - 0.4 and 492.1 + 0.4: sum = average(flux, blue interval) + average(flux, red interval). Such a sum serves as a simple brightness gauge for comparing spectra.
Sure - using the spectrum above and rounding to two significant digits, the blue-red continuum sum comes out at 6.8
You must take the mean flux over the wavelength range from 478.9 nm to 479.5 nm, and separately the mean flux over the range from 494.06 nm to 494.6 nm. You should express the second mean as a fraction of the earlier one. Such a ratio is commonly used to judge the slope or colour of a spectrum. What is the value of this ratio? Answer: 1.04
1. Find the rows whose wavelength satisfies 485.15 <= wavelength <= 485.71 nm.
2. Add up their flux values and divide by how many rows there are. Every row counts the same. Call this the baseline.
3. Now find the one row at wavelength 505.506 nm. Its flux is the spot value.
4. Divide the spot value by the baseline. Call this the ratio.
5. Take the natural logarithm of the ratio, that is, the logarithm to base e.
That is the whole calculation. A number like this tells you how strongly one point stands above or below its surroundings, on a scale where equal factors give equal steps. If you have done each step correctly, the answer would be 0.015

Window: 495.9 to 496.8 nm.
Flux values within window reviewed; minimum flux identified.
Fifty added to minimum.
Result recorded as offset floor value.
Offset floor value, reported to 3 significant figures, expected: 53.3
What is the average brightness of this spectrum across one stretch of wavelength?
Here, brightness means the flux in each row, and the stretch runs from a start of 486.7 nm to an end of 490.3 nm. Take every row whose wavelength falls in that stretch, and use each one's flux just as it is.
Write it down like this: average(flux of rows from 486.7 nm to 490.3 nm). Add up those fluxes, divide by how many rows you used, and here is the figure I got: 3.45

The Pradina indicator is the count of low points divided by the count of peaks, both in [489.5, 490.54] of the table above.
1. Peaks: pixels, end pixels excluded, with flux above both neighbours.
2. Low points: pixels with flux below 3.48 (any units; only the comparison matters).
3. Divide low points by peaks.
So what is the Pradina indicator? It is 0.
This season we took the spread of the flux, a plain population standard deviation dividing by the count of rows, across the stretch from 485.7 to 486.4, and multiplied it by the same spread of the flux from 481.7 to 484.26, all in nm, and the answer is 0.065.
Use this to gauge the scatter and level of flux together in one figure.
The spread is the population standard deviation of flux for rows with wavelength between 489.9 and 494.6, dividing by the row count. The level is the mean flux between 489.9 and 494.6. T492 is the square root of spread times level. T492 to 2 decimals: 0.84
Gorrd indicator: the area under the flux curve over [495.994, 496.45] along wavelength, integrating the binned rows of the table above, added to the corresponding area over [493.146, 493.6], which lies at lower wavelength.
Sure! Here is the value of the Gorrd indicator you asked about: 3.36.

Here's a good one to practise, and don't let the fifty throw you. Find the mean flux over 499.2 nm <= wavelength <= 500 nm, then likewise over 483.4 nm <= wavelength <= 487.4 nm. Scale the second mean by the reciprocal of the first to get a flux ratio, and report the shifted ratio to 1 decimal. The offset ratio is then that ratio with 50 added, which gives 50.9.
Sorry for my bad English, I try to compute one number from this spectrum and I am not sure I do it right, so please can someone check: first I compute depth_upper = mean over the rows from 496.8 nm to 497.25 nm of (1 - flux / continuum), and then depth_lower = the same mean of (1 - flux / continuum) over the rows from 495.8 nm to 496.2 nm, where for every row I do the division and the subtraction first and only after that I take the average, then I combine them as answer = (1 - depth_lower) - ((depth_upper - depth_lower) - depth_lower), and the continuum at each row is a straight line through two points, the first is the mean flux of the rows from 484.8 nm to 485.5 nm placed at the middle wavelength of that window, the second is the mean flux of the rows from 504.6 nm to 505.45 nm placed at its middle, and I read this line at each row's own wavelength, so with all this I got 0.98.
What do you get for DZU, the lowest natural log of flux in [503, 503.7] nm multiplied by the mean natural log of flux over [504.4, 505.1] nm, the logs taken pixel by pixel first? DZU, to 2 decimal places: 1.50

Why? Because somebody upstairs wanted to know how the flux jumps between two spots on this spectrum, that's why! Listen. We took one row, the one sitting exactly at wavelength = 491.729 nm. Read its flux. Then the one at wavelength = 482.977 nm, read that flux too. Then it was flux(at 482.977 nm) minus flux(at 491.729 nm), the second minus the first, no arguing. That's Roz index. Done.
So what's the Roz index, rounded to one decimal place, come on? 0.2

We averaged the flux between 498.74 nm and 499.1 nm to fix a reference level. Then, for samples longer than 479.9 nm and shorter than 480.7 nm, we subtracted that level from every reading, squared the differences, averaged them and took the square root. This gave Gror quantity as 0.29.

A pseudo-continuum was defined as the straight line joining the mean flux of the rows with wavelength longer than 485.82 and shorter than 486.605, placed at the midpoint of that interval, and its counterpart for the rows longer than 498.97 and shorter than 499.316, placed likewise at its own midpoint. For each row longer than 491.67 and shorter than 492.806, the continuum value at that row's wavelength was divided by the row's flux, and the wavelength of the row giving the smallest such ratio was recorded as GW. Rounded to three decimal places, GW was 492.749 nm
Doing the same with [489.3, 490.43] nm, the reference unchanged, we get 489.808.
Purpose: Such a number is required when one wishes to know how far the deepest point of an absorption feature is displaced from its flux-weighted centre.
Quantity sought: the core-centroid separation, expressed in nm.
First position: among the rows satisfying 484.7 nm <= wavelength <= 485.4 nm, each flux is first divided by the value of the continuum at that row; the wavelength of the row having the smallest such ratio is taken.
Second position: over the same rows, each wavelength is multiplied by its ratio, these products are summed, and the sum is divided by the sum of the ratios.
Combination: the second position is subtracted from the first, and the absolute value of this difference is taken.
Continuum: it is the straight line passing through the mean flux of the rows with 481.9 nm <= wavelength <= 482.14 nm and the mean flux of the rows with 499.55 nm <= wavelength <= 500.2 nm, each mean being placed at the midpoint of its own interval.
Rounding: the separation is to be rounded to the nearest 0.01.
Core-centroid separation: 0.28 nm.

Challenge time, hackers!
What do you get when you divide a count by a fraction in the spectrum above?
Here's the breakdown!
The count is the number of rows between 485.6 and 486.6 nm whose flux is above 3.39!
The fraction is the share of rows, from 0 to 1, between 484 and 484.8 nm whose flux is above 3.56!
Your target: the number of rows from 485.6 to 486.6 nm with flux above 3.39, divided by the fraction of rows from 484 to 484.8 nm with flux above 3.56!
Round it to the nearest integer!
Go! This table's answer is 14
